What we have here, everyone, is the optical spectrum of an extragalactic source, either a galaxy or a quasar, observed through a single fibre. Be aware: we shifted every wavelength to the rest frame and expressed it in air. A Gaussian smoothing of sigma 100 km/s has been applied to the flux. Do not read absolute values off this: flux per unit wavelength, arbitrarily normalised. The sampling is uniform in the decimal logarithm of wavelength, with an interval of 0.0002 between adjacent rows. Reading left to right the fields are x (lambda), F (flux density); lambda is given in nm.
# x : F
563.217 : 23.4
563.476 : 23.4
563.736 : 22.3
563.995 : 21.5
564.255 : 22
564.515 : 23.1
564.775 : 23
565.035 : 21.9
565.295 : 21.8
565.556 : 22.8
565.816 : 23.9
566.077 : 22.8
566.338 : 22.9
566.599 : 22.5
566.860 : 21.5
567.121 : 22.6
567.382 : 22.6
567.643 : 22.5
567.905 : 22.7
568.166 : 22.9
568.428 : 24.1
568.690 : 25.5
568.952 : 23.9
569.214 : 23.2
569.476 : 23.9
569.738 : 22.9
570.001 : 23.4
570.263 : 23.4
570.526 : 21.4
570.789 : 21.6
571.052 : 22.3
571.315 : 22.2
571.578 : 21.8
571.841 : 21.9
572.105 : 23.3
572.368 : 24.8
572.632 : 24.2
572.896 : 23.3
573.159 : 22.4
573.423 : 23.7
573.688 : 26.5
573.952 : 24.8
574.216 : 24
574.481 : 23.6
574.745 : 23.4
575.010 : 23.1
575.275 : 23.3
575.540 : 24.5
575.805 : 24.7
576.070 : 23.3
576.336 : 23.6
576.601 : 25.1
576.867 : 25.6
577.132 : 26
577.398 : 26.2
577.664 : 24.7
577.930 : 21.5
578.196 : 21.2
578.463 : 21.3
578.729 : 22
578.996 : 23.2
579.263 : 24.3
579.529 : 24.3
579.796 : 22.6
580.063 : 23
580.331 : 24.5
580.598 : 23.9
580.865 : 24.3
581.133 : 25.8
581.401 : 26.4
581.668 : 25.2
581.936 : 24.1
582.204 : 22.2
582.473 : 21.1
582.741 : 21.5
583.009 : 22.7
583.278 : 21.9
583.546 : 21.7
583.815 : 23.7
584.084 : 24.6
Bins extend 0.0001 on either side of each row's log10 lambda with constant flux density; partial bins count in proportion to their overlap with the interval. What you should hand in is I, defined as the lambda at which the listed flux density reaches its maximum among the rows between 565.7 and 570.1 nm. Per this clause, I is 568.690 nm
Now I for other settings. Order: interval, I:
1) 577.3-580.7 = 577.398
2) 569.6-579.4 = 573.688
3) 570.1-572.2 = 570.263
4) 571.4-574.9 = 573.688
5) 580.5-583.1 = 581.401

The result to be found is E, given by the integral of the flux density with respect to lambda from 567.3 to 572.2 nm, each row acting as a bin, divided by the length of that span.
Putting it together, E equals 22.9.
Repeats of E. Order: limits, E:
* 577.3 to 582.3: 23.7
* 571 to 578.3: 23.8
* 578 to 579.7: 22.7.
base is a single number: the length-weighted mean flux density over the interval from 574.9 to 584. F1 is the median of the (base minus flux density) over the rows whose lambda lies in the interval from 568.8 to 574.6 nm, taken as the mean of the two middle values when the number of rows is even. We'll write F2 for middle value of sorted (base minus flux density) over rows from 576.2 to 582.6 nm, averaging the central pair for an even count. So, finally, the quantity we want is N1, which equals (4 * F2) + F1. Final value -2.1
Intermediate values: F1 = 0.3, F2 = -0.6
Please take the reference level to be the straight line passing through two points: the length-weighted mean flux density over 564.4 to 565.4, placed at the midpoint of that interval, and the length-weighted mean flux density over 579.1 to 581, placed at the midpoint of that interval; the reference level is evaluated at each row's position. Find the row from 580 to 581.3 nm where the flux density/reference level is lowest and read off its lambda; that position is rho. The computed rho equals 580.063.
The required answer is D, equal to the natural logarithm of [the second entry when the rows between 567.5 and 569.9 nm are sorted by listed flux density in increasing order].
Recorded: 3.12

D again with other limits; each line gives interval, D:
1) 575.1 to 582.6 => 3.05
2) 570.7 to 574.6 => 3.08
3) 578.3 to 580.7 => 3.09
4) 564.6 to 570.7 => 3.07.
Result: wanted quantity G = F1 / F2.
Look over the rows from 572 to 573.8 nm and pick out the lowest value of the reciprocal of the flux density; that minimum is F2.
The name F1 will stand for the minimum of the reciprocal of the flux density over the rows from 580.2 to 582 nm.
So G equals 1.00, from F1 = 0.0379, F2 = 0.0377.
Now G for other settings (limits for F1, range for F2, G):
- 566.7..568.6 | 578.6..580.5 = 1.02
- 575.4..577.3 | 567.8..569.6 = 0.98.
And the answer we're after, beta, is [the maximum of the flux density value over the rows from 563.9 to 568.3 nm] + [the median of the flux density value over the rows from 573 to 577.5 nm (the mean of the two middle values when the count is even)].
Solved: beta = 47.9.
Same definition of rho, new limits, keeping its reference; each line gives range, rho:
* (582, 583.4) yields 582.473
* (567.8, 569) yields 567.905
